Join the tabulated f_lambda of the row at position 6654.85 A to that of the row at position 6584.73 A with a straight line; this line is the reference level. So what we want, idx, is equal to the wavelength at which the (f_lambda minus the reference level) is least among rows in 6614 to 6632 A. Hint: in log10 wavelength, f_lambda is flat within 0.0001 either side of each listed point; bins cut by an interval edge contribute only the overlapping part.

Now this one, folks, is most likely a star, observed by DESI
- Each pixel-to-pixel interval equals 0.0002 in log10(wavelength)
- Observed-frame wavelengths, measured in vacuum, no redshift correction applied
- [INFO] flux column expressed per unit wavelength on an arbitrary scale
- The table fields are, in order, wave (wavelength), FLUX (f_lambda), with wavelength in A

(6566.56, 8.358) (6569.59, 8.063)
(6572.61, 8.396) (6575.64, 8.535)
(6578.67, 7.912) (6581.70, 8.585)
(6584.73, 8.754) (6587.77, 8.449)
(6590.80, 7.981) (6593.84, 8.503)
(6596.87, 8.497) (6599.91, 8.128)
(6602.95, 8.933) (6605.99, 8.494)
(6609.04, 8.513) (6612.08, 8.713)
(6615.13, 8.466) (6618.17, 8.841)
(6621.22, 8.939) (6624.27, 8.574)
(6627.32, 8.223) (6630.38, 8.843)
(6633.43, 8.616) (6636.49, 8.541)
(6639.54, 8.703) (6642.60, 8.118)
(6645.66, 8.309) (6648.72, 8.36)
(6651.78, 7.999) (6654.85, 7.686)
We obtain 6627.32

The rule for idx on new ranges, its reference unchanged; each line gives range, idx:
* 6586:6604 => 6590.80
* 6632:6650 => 6642.60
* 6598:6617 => 6599.91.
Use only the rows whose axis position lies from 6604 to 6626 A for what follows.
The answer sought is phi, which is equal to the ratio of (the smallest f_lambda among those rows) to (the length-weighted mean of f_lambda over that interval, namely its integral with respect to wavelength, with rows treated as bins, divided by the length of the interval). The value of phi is 0.979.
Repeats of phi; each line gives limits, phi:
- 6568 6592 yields 0.949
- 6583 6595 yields 0.948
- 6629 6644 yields 0.947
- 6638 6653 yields 0.963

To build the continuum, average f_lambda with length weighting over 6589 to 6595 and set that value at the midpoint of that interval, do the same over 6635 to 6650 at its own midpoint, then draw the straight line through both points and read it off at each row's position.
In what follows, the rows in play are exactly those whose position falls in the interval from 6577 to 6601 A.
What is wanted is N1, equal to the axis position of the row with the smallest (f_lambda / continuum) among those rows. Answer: 6578.67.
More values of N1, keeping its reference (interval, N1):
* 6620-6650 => 6642.60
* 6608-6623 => 6615.13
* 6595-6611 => 6599.91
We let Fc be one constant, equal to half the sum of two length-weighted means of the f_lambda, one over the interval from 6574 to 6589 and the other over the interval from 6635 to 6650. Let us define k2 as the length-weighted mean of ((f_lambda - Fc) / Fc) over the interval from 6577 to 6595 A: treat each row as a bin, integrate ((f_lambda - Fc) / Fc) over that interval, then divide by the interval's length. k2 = -0.007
